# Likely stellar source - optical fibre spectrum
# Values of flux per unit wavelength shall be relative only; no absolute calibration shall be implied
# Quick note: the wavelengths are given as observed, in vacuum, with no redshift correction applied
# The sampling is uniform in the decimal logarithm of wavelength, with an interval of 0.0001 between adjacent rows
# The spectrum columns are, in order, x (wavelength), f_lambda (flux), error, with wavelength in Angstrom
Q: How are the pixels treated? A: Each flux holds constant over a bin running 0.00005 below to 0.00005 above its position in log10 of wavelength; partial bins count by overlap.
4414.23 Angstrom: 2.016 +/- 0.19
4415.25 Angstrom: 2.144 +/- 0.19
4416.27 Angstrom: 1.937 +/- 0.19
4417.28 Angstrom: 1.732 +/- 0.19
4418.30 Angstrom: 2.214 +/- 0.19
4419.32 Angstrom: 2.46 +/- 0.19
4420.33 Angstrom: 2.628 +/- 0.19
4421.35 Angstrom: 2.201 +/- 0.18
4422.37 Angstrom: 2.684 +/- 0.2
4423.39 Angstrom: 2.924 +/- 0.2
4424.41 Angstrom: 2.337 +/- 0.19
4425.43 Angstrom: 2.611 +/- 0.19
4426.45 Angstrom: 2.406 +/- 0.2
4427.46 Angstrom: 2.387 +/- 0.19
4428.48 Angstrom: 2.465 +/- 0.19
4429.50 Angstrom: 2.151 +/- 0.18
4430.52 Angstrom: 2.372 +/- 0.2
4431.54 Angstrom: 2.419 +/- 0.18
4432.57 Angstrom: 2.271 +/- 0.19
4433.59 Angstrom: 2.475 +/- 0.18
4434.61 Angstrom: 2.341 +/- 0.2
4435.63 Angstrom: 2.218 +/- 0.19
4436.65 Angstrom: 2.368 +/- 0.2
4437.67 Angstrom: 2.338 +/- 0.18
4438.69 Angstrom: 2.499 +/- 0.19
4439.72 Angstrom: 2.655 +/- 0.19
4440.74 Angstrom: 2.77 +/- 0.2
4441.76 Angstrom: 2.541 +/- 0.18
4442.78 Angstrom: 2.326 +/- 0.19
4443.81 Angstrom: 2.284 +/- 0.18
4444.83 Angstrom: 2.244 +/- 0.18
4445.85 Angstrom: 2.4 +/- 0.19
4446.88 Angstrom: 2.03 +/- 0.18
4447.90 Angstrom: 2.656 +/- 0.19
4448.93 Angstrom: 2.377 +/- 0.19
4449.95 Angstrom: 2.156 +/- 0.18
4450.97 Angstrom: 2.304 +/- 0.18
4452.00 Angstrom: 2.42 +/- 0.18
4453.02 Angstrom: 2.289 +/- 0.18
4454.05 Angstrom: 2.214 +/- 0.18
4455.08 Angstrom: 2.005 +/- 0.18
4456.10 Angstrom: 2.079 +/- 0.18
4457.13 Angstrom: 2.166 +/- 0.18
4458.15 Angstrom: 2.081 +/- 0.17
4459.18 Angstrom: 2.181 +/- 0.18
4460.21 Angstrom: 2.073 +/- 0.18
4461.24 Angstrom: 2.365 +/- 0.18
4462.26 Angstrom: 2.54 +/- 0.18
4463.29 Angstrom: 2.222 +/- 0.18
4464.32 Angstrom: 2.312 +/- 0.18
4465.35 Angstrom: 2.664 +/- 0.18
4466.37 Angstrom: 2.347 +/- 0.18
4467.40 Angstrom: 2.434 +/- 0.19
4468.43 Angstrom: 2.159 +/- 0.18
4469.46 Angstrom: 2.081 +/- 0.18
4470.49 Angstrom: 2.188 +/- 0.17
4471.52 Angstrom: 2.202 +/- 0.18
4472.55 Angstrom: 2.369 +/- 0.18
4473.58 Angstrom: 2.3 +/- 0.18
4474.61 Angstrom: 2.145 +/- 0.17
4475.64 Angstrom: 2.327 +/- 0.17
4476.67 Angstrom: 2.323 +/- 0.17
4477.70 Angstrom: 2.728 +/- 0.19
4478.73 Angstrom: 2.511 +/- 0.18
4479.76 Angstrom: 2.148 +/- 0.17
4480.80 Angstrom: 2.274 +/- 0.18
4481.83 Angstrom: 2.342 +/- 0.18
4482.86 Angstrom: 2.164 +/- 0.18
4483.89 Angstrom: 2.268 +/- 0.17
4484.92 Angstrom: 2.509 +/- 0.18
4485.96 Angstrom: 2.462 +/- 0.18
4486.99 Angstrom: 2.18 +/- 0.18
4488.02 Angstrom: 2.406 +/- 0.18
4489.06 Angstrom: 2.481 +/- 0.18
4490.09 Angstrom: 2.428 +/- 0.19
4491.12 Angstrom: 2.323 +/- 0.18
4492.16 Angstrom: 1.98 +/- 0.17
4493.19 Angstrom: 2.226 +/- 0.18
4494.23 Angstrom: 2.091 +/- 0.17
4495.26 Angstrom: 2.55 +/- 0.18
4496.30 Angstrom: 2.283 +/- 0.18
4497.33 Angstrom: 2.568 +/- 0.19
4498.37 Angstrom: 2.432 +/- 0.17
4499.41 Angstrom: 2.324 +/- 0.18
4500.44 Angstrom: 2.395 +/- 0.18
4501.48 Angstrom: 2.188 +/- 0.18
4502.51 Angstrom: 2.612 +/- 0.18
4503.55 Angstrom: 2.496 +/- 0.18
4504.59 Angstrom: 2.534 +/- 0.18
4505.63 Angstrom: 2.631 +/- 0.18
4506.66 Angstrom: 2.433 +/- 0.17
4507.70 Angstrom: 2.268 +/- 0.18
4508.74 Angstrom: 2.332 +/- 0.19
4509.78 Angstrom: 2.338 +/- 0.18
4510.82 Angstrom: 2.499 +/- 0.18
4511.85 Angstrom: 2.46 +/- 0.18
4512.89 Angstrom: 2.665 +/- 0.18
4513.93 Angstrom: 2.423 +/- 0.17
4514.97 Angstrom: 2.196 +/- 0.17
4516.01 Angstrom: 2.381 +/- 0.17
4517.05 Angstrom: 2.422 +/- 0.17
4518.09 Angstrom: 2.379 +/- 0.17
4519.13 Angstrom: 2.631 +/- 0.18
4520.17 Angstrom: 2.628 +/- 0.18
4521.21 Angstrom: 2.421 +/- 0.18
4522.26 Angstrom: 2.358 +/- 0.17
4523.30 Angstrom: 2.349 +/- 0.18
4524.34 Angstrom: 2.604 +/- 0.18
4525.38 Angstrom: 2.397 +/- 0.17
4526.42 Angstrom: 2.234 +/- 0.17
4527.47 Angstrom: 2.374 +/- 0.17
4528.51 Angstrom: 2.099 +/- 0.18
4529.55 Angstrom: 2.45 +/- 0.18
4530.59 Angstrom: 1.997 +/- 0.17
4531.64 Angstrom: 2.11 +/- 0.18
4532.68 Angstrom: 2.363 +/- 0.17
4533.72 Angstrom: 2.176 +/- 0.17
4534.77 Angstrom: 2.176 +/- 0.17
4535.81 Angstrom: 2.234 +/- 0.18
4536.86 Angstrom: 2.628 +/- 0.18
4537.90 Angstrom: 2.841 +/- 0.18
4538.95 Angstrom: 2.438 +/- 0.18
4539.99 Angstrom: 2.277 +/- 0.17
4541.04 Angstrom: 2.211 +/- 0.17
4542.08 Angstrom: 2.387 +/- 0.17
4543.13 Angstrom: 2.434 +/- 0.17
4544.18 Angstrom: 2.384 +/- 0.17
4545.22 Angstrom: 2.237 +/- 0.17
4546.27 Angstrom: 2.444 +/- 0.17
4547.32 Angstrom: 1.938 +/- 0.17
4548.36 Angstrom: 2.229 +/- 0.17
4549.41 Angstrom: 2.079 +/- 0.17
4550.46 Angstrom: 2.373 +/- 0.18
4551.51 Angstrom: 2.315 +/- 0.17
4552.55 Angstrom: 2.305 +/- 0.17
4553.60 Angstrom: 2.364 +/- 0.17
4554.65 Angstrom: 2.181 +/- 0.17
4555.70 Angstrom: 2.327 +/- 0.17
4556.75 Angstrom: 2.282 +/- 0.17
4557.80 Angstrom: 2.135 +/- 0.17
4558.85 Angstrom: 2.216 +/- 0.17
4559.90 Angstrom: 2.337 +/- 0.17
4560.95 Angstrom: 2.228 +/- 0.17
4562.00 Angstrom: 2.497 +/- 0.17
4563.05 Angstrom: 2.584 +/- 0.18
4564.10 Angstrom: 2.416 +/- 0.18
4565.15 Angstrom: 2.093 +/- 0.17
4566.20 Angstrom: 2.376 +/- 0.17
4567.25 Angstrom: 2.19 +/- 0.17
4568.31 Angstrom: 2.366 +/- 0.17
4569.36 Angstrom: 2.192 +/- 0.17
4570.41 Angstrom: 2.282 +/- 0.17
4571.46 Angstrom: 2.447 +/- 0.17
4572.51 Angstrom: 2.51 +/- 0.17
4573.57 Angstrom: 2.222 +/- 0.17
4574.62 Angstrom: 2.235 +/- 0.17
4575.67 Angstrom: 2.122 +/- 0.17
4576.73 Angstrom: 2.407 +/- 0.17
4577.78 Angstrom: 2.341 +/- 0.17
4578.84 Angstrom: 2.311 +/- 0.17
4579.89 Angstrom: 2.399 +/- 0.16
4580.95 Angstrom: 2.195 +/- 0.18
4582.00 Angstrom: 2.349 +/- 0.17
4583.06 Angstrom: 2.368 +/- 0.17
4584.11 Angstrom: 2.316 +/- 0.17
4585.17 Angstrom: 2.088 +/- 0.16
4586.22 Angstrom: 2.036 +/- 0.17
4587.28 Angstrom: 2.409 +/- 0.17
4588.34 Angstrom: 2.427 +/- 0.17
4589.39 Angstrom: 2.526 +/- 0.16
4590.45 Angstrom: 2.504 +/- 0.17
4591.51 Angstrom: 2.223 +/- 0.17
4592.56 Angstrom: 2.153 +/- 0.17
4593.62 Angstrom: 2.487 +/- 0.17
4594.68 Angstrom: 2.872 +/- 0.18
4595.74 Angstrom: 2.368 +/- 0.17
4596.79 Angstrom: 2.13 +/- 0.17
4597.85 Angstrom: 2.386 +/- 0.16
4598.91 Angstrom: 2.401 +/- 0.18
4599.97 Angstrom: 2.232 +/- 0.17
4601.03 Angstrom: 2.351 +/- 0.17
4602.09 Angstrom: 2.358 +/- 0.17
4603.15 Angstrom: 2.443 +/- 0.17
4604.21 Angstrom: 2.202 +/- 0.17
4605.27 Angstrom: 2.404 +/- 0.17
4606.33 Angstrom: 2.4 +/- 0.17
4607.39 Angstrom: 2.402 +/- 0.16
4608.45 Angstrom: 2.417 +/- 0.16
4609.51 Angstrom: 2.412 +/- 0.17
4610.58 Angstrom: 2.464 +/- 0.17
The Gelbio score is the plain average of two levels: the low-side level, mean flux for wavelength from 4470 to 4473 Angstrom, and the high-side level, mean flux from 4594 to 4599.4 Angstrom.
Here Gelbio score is 2.34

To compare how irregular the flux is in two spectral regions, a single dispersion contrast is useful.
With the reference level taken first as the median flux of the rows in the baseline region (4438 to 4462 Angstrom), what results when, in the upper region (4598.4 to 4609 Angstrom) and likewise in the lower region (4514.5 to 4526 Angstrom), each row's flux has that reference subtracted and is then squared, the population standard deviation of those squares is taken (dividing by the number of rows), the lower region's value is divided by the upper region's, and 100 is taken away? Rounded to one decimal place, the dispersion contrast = -92.5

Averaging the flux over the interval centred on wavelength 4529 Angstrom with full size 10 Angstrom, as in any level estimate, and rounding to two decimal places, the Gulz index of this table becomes 2.28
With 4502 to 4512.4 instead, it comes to 2.46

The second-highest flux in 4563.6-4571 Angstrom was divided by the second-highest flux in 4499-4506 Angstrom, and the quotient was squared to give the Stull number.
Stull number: 0.83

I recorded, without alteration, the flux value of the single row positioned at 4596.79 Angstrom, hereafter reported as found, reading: 2.13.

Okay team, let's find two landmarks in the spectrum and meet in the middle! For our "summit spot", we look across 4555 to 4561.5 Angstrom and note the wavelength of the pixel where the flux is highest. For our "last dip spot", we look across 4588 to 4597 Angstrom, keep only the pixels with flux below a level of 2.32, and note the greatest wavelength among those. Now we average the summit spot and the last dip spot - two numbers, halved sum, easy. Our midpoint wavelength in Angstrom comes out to 4578.3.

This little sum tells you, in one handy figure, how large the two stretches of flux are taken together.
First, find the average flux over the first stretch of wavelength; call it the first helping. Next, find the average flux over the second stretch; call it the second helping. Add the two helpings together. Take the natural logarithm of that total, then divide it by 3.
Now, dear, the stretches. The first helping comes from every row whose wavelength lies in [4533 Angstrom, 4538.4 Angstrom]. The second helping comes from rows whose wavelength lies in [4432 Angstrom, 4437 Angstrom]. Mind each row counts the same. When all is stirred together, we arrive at 0.519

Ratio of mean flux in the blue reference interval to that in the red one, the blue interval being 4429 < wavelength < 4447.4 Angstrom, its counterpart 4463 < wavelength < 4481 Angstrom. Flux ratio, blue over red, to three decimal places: 1.023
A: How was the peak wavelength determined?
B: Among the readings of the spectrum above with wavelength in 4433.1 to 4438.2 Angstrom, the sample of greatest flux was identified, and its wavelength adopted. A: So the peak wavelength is 4433.59 Angstrom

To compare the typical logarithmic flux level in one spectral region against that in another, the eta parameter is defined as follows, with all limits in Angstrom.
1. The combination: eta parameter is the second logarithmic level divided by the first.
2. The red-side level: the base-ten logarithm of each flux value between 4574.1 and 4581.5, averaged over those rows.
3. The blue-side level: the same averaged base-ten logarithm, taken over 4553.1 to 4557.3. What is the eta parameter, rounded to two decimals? 1.00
